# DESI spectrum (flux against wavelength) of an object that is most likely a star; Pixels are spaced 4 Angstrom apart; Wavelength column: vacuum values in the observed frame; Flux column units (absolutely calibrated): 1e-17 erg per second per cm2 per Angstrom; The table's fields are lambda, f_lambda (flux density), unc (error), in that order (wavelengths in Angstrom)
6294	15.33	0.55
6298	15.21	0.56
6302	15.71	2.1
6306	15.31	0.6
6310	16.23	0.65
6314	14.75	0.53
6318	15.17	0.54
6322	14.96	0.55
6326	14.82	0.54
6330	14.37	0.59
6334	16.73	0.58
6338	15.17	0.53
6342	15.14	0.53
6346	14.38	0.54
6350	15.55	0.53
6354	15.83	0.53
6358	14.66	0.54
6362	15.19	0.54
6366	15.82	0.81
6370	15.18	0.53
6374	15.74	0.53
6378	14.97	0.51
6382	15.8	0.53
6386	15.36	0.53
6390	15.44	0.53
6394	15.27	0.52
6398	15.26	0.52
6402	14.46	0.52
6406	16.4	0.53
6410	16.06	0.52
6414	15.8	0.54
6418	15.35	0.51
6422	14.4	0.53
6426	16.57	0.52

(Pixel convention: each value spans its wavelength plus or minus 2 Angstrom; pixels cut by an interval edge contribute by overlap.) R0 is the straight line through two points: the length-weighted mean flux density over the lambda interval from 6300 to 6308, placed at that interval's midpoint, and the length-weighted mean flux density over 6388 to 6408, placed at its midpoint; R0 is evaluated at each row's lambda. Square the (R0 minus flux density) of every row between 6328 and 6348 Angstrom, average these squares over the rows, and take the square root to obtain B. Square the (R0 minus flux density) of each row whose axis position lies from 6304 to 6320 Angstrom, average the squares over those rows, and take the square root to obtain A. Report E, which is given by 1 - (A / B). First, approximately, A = 0.55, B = 0.91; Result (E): 0.39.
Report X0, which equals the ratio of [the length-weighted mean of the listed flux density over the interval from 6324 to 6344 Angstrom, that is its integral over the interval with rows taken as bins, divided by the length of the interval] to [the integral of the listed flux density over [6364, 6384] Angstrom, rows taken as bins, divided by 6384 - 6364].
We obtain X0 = 0.98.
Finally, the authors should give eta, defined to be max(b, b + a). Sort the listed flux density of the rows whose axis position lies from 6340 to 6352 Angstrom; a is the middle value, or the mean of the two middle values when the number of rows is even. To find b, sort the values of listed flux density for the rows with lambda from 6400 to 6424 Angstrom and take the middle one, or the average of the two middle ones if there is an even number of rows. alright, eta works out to 30.7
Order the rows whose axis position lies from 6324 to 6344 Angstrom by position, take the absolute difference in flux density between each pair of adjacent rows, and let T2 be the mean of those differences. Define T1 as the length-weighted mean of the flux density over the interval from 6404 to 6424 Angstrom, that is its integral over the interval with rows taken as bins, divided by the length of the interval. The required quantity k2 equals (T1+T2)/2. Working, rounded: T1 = 15.6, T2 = 1.1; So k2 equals 8.35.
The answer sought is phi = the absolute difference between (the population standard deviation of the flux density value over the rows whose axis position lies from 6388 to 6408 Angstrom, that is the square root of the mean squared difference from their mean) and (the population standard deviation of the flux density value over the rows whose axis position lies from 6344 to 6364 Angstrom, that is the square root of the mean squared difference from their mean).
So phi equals 0.08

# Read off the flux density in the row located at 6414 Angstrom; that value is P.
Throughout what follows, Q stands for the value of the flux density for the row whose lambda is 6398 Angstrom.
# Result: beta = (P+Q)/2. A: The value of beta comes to 15.53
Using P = 15.8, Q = 15.26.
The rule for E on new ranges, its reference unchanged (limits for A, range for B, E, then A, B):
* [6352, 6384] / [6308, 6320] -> 0.32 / 0.43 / 0.63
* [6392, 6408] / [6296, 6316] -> -0.38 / 0.69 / 0.50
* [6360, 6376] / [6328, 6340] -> 0.68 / 0.31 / 0.98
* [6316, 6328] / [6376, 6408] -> 0.03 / 0.52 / 0.53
